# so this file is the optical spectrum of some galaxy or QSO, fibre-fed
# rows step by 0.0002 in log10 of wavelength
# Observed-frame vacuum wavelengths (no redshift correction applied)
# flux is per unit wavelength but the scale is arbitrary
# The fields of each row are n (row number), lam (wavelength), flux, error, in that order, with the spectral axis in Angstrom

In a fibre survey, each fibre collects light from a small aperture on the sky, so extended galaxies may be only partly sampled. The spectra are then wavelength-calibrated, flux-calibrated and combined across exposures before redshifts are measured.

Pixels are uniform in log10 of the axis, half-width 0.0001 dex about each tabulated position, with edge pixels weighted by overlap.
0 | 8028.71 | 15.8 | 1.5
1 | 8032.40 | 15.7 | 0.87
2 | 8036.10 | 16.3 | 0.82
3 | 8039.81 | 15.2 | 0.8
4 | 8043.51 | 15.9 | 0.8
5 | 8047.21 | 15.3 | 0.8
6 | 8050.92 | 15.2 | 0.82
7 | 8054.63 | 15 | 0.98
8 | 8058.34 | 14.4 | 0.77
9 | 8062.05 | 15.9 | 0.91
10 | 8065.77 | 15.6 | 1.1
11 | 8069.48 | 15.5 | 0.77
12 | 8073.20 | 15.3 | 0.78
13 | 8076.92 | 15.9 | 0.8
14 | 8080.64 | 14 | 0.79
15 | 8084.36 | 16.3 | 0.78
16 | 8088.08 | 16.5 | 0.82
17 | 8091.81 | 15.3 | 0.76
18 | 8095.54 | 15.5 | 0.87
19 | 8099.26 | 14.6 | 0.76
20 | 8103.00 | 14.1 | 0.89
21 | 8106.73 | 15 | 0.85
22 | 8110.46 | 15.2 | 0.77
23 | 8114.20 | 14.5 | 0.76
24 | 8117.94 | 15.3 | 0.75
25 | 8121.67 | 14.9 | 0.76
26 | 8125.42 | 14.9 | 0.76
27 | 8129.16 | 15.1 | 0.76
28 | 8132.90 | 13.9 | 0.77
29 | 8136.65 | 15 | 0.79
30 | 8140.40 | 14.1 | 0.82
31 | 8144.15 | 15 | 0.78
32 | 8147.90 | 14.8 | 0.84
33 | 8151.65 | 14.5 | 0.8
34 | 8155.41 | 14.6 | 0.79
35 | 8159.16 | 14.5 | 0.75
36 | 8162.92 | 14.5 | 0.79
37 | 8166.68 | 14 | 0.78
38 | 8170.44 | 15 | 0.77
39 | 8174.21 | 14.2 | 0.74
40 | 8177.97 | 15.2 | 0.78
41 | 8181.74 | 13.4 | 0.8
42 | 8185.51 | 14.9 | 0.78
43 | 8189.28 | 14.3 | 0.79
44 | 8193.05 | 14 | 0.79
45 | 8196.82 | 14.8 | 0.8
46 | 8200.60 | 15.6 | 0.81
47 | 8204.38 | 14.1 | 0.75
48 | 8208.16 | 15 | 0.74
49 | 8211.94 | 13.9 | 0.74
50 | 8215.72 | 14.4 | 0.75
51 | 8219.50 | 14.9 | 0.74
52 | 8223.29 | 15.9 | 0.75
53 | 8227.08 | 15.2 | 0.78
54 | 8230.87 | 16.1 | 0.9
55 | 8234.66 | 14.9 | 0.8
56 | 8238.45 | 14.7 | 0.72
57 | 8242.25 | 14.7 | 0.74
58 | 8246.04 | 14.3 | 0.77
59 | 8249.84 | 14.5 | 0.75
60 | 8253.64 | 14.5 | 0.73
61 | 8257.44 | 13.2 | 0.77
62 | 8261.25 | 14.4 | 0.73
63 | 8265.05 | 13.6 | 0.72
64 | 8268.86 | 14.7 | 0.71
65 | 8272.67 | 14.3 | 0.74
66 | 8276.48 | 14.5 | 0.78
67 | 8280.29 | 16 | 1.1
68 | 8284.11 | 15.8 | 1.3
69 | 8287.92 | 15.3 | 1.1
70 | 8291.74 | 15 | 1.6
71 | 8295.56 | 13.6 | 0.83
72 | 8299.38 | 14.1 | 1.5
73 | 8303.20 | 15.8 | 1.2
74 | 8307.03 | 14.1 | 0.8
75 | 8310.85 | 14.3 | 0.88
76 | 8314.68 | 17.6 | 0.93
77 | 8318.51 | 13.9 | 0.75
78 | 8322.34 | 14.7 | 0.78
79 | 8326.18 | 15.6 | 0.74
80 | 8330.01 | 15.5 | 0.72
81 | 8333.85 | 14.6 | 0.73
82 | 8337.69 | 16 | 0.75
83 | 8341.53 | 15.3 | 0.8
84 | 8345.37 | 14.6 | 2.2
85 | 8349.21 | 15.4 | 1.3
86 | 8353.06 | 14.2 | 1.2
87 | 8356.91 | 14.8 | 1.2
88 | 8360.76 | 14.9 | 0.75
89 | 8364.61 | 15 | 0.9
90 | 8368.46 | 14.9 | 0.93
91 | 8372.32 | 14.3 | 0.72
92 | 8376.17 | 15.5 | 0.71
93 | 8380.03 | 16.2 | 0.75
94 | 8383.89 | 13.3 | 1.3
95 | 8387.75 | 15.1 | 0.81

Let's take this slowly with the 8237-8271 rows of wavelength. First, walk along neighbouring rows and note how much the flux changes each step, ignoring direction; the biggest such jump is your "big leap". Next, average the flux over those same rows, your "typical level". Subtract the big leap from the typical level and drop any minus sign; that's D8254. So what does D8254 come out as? 13.0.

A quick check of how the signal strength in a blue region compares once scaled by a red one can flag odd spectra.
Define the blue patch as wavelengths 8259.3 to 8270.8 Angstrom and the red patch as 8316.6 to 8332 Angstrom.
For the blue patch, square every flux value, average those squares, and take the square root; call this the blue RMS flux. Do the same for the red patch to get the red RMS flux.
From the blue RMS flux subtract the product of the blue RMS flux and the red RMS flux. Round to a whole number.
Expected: -199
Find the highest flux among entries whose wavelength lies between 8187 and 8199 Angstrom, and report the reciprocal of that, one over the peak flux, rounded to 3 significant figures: 0.0676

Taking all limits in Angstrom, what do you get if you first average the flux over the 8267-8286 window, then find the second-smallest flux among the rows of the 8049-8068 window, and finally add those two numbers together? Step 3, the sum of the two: 30.1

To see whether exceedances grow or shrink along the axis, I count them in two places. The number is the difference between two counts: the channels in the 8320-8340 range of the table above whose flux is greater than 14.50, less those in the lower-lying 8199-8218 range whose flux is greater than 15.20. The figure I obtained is 4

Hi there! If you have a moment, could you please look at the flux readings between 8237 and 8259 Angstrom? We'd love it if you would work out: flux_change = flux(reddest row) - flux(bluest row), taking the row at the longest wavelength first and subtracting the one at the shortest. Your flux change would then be -1.5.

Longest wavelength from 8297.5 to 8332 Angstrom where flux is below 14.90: 8322.34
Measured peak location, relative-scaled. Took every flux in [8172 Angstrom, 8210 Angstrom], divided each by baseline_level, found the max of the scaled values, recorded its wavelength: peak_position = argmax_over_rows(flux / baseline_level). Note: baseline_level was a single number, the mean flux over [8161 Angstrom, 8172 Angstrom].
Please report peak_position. 8200.60 Angstrom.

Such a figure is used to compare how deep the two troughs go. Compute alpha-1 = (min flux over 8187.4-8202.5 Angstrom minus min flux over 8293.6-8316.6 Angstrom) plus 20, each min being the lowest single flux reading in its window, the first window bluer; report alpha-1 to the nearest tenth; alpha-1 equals 20.4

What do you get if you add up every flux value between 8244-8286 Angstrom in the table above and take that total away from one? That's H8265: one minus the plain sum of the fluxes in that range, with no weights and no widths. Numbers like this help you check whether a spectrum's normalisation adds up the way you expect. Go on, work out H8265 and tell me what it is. -159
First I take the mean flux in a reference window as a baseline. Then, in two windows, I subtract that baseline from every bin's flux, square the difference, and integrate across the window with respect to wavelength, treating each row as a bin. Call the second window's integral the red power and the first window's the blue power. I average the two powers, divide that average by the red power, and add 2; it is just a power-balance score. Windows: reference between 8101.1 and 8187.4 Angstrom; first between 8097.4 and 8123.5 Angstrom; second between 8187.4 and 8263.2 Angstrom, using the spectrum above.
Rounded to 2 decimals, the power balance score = 2.57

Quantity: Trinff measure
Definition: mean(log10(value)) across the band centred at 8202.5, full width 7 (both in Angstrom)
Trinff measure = 1.17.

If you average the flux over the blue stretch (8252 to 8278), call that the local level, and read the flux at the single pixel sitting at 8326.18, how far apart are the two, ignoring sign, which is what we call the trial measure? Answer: 1.4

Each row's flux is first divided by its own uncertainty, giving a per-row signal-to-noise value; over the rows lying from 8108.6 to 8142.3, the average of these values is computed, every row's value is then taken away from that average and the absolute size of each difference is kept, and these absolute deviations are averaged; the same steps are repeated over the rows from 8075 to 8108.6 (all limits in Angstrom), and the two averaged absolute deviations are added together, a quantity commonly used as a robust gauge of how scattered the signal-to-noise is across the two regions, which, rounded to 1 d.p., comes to 2.1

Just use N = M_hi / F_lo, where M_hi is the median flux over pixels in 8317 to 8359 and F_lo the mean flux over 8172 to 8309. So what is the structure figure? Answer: 1.01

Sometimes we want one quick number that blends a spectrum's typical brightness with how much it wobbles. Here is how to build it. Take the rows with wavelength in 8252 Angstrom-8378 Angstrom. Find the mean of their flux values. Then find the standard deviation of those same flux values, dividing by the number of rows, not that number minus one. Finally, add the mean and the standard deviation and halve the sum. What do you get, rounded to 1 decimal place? 7.9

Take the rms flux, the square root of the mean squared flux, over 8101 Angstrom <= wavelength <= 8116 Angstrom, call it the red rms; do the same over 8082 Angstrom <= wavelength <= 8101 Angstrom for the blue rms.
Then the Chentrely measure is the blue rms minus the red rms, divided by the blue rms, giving 0.06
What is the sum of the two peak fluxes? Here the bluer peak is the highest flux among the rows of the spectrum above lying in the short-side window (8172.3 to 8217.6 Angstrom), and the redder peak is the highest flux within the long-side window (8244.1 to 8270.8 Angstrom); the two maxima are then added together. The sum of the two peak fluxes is 30.3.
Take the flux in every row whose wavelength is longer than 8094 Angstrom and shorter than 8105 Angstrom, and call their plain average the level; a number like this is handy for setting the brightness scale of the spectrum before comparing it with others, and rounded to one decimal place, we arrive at 14.7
